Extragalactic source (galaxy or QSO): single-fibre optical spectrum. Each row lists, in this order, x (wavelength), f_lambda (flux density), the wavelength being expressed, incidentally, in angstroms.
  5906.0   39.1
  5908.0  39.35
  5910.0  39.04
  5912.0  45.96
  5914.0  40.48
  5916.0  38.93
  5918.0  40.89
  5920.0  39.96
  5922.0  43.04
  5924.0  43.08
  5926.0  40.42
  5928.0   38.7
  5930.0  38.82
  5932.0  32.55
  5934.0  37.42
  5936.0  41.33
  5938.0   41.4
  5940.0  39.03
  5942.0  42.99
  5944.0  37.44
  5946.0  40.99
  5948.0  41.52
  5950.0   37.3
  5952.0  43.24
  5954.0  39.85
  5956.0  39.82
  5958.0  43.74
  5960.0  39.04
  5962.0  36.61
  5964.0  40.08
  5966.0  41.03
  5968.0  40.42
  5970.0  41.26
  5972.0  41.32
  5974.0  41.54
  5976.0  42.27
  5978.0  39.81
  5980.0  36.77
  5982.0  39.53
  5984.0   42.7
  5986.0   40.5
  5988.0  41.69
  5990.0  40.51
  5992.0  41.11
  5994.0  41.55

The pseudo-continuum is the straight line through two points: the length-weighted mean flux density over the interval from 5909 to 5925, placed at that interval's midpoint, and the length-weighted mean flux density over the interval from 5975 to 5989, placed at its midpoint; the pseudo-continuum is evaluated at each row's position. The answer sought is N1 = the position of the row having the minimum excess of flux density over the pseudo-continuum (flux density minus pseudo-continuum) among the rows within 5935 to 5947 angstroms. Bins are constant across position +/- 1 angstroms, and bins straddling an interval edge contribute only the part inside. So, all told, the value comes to 5944.0 angstroms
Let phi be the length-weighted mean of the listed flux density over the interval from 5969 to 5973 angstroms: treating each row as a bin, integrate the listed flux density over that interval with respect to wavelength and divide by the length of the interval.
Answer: 41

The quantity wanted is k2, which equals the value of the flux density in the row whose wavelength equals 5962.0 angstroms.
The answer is 36.61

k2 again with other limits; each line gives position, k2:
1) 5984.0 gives 42.7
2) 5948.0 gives 41.52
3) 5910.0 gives 39.04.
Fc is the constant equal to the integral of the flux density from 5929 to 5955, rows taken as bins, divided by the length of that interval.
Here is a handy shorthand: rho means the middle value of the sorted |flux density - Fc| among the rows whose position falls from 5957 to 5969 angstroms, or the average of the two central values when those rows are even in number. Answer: 1.20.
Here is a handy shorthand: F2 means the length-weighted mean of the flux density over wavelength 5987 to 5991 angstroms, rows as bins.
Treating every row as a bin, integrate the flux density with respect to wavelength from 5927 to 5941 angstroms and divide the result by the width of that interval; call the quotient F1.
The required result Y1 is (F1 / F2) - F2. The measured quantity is -40.2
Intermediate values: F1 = 38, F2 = 41.1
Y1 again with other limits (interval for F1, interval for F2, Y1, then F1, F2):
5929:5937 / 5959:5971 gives -38.8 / 38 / 39.7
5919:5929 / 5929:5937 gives -36.4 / 41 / 37.5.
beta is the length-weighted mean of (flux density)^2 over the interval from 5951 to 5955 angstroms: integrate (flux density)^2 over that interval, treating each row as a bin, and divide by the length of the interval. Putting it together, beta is 1729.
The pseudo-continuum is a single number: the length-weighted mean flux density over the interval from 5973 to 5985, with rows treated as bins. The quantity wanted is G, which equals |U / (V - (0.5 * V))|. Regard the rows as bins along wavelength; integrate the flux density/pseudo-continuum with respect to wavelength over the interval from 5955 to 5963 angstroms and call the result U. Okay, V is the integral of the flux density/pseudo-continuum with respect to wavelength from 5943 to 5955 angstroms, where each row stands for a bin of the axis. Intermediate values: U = 7.9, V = 12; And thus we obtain 1.3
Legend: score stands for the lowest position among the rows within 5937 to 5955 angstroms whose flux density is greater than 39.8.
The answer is 5938.0 angstroms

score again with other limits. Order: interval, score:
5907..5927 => 5912.0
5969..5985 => 5970.0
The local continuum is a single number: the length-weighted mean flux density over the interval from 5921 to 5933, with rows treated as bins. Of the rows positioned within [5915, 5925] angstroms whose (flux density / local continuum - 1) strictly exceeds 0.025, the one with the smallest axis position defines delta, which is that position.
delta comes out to 5918.0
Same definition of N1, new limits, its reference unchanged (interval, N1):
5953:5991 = 5962.0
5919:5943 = 5932.0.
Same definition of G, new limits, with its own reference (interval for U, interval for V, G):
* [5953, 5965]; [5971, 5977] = 3.8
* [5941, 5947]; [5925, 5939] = 0.9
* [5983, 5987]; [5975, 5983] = 1.1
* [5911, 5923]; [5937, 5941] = 6.2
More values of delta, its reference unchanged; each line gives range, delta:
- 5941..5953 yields 5942.0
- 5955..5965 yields 5958.0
